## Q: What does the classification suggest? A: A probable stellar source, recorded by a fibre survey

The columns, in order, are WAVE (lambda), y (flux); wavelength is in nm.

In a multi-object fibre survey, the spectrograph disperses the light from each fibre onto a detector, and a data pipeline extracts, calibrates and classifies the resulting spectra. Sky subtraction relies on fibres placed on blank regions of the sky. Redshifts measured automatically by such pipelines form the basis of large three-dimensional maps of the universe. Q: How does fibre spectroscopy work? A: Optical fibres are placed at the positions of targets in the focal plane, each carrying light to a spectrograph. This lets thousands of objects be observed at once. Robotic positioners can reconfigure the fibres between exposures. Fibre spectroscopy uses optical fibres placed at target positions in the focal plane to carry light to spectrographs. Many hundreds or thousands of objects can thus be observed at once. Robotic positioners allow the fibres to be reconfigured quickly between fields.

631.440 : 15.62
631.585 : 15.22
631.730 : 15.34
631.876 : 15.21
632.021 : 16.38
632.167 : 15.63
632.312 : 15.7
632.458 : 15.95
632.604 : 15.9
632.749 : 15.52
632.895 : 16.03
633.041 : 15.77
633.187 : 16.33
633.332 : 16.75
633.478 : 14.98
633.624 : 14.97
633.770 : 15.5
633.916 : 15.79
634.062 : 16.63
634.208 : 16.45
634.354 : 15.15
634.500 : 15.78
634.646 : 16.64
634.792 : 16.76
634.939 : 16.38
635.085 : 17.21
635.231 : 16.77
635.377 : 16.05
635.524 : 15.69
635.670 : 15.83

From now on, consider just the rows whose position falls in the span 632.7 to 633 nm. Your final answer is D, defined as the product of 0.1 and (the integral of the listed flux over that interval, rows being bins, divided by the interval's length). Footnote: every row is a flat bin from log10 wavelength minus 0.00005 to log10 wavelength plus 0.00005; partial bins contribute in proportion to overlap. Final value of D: 1.58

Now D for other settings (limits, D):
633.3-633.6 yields 1.56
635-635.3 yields 1.70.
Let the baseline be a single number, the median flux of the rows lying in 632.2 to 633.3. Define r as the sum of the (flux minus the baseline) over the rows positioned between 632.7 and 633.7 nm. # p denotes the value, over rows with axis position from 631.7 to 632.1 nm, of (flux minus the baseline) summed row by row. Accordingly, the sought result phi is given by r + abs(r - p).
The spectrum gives -0.8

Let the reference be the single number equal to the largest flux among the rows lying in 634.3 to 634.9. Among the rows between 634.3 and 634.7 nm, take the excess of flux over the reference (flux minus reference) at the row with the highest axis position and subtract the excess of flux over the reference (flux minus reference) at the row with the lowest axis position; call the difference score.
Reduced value 1.5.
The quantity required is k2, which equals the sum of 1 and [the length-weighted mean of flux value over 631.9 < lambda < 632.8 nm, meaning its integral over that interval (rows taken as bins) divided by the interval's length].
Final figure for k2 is 16.8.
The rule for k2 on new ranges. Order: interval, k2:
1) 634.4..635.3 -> 17.5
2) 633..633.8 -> 16.7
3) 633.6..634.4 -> 16.8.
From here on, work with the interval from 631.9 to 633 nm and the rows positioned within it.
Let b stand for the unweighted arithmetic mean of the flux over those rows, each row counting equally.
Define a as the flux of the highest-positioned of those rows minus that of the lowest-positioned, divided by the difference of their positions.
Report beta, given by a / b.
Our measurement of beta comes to -0.03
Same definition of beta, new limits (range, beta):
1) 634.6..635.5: -0.05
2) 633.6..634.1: 0.24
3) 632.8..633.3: 0.06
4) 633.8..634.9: 0.07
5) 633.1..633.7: -0.20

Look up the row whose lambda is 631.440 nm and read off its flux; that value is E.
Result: 15.62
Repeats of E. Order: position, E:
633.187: 16.33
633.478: 14.98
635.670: 15.83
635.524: 15.69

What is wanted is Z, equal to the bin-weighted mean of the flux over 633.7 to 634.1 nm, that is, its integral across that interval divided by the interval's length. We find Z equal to 15.9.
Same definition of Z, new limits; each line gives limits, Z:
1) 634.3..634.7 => 15.9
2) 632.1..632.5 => 15.8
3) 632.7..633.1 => 15.8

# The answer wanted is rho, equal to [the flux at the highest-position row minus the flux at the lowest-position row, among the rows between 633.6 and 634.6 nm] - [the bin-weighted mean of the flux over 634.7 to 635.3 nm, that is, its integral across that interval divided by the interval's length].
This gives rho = -16.0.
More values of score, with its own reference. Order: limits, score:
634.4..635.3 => 1.0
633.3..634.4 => -1.6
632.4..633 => 0.1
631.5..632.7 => 0.7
